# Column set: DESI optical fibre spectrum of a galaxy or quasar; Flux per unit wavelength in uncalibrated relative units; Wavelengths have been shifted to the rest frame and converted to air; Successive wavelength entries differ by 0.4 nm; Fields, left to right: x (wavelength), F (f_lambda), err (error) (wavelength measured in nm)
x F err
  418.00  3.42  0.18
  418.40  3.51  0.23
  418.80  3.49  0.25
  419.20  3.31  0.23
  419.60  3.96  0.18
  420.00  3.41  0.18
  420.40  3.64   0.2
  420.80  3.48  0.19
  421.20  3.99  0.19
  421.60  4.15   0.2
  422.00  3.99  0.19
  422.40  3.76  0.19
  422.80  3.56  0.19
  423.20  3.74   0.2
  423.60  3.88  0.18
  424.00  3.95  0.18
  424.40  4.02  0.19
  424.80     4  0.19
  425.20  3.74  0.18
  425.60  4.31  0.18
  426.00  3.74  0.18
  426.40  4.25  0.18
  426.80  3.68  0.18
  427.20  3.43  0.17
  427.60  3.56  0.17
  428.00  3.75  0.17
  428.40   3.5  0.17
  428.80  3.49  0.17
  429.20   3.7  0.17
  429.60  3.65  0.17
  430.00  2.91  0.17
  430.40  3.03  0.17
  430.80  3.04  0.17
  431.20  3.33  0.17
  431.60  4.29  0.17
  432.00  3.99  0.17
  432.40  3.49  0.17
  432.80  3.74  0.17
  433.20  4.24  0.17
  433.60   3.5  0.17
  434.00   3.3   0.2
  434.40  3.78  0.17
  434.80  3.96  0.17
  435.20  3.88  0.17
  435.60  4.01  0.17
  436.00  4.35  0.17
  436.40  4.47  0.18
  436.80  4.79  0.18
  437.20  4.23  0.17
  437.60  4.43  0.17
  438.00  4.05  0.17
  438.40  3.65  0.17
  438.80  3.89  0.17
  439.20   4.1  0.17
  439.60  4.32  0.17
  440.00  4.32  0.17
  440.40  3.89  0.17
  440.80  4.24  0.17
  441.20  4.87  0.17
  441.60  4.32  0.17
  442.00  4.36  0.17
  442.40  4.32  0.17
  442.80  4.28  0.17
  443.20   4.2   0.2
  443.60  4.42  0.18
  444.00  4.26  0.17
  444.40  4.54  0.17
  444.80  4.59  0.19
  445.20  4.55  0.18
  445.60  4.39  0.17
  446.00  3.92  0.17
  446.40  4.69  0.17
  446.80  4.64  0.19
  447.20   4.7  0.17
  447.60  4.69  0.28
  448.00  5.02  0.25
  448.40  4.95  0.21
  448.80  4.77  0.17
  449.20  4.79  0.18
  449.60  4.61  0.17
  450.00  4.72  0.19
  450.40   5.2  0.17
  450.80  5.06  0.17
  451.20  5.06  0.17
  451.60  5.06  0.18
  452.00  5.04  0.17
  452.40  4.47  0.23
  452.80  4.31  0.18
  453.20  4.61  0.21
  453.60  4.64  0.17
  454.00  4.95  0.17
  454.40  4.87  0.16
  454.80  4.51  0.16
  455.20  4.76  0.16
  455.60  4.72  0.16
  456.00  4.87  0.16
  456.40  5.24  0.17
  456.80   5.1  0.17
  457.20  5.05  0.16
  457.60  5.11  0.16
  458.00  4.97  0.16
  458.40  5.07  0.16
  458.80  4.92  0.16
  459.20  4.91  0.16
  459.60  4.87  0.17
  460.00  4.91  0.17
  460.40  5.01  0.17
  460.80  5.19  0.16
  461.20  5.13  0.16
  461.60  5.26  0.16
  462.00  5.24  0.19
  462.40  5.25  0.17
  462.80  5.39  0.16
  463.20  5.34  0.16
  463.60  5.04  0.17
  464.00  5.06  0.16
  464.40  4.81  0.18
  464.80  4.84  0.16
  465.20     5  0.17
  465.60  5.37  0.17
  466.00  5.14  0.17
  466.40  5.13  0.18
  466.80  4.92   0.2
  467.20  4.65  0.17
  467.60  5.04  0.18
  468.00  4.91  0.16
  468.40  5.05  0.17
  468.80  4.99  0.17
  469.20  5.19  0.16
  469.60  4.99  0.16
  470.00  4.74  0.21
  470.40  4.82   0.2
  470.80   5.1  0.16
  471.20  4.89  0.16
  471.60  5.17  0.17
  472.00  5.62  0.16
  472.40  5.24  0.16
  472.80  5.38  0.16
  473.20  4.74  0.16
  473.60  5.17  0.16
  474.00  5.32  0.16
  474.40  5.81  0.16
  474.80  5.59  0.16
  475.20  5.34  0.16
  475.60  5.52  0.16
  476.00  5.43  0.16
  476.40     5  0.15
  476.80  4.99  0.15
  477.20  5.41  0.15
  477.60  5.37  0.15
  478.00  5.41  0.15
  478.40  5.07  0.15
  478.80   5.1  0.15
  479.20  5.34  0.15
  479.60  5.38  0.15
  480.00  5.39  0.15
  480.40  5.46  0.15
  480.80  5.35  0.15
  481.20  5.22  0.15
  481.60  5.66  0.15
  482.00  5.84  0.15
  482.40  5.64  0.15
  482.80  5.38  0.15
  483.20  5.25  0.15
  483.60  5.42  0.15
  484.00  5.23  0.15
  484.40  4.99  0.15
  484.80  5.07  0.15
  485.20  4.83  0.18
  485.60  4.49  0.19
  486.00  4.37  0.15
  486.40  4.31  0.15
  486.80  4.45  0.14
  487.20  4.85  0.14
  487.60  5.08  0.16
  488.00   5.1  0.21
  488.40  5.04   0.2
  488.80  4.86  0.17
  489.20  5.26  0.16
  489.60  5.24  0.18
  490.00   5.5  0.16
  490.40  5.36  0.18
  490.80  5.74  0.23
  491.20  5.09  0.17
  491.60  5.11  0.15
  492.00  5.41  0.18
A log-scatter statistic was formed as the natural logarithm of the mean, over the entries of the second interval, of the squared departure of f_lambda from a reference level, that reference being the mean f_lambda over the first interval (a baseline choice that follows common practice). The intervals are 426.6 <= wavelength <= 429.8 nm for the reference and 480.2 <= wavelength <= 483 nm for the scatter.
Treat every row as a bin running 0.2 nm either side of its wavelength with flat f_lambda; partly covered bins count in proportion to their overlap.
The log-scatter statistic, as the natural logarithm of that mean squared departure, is 1.3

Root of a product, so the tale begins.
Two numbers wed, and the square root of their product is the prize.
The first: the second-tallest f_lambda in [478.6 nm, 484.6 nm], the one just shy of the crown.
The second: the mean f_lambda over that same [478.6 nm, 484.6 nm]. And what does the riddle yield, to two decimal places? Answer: 5.52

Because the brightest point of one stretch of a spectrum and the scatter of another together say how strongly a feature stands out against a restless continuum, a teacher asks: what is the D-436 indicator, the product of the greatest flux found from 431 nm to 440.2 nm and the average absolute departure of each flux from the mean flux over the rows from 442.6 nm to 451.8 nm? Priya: 1.18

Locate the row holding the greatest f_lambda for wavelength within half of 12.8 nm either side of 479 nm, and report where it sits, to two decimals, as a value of 482.00 nm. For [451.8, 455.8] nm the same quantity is 452.00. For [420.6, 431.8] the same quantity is 425.60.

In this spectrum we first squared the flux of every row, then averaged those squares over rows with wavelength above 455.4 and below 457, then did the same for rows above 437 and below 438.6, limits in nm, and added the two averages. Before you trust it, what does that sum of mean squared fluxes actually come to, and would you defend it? 42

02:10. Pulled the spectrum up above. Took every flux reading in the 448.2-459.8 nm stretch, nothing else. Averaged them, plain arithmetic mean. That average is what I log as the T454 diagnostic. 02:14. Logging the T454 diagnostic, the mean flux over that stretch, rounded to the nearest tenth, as 4.9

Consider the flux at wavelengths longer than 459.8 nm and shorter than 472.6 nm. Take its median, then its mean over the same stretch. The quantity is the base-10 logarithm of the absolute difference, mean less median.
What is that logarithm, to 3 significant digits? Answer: -1.68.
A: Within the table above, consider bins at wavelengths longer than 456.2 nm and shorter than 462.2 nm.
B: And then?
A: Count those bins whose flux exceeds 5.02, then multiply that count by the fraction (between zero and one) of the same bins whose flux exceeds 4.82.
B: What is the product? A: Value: 9.0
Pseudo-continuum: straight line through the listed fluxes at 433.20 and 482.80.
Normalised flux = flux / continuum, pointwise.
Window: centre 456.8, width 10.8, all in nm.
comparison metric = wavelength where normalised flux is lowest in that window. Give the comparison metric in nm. 452.80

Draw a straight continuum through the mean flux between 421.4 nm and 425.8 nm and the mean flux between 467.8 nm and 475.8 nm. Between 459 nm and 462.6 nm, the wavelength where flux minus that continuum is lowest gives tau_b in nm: 459.60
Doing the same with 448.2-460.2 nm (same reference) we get 452.80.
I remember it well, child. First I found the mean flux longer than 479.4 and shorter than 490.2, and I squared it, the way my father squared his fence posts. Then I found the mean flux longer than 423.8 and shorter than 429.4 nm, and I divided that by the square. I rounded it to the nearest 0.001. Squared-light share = 0.144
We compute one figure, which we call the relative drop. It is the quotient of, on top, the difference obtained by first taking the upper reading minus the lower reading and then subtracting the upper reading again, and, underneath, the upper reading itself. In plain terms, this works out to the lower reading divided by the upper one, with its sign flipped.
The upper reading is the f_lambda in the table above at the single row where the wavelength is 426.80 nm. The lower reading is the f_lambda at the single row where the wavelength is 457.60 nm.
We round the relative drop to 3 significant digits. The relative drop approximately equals -1.39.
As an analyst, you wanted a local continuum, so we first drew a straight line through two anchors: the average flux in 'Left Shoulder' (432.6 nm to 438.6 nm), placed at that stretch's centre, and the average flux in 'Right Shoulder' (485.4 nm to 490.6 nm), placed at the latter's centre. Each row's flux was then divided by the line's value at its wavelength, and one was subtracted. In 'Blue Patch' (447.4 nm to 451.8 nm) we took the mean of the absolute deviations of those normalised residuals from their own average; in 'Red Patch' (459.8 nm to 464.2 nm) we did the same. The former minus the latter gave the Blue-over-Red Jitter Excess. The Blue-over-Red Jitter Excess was 0.011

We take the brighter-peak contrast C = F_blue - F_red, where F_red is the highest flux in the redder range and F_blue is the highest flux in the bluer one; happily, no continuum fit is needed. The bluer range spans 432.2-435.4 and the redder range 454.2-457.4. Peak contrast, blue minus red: -1.0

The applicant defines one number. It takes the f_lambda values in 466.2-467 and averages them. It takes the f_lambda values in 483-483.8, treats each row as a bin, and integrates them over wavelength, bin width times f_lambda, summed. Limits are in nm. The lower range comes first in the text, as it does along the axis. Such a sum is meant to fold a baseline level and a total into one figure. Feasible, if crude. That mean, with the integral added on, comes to 9.3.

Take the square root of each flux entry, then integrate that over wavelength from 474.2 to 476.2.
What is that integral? 4.71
